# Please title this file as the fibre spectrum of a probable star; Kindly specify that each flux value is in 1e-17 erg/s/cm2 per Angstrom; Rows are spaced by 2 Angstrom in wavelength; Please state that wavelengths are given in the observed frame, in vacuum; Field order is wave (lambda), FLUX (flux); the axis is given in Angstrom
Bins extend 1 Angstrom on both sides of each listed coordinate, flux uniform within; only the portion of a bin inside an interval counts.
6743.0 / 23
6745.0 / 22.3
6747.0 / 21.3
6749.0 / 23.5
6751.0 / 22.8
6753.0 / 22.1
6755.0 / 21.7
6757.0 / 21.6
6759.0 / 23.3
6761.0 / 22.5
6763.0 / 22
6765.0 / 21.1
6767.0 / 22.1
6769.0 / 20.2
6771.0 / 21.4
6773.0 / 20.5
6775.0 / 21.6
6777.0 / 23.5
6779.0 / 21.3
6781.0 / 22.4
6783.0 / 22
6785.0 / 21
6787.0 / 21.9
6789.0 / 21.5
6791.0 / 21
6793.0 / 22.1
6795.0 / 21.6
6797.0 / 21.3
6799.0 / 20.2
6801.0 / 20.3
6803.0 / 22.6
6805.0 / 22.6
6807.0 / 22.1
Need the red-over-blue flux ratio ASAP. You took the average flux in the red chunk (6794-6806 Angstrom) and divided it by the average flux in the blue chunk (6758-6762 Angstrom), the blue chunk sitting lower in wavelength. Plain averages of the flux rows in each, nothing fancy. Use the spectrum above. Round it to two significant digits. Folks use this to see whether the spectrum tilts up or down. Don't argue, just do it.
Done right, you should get 0.94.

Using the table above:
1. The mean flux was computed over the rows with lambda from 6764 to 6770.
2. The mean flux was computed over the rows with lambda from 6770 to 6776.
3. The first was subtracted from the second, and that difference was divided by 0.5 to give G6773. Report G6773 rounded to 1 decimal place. 0.1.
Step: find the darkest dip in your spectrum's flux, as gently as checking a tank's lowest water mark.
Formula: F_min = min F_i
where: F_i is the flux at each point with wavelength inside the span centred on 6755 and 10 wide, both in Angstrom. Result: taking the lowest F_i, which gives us 21.6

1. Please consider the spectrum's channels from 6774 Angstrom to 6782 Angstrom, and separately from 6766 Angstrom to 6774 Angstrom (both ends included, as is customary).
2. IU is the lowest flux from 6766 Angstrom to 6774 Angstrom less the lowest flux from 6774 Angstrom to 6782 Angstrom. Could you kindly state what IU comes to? -1.1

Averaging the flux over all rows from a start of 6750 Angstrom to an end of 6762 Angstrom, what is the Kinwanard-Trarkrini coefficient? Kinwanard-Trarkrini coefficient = 22.3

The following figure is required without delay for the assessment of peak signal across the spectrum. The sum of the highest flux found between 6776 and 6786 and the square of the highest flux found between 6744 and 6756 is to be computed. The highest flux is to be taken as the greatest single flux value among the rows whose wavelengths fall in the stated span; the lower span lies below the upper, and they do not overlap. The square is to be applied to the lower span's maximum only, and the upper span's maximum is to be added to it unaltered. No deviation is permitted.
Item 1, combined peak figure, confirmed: 576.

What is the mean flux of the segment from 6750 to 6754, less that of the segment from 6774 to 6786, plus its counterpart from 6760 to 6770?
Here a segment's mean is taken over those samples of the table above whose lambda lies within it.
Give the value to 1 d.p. 22.1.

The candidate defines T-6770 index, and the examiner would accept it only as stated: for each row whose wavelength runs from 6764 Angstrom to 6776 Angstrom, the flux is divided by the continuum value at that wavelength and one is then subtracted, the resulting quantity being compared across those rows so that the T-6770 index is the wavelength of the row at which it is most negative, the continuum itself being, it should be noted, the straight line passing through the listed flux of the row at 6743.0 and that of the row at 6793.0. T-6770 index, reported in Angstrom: 6769.0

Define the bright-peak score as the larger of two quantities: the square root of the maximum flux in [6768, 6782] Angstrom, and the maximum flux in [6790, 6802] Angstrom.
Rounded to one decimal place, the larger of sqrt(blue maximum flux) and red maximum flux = 22.1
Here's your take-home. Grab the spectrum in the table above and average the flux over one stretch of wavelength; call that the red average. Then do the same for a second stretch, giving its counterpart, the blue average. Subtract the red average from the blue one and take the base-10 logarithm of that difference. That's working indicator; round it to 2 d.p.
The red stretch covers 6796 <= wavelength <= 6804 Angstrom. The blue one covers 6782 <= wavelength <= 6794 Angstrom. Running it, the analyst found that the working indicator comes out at -0.32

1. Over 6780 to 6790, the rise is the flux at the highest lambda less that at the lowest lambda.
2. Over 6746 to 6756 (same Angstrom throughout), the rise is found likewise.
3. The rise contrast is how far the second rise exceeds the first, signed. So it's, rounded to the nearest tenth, 1.3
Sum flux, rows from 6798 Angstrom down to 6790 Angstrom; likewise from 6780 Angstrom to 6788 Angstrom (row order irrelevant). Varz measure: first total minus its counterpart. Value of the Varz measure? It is -1.3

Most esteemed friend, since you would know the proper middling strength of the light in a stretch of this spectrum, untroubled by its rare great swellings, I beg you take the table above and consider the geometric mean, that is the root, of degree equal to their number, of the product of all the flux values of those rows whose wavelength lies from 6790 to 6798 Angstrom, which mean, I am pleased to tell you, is 21.5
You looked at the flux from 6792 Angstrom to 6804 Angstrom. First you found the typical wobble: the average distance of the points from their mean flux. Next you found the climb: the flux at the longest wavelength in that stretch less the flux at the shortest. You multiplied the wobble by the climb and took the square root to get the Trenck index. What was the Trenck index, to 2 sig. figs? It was 0.61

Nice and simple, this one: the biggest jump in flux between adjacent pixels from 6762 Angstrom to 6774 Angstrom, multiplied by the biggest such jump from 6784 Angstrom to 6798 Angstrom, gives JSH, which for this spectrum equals 2.1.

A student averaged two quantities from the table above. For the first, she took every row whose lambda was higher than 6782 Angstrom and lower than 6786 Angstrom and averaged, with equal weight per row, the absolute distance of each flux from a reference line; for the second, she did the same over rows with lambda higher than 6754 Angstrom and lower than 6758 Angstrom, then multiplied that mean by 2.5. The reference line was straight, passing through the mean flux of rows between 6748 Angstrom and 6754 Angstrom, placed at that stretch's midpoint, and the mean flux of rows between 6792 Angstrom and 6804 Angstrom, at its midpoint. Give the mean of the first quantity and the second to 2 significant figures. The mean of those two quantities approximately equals 1.5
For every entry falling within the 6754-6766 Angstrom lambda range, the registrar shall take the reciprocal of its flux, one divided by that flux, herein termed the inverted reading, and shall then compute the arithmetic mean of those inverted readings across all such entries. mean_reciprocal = 0.0454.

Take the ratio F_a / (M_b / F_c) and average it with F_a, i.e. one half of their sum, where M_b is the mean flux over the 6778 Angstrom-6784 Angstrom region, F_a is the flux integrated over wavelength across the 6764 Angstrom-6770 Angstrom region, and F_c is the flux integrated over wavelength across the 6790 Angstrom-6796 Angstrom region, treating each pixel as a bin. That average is 438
